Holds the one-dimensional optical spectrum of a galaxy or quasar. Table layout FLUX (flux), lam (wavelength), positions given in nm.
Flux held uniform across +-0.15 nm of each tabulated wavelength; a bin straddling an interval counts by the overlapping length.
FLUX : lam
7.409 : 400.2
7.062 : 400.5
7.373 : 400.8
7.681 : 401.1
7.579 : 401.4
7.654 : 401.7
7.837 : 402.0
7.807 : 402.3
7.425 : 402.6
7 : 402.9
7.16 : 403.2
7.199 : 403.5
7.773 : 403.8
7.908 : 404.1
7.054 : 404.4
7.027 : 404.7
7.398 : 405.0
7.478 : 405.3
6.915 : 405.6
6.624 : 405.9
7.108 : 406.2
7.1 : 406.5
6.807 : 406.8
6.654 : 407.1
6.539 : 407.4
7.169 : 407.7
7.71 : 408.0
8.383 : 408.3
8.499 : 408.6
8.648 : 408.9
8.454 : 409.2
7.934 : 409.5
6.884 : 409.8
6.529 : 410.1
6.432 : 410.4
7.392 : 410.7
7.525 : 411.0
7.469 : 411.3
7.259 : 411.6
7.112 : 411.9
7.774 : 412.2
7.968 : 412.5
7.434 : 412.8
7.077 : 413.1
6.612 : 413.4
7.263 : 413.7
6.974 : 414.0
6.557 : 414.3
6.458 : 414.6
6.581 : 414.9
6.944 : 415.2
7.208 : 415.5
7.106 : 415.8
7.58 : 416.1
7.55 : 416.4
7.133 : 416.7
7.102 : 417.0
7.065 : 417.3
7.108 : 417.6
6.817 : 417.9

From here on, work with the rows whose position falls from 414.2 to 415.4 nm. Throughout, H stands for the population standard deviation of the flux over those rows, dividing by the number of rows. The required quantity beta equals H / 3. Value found 0.06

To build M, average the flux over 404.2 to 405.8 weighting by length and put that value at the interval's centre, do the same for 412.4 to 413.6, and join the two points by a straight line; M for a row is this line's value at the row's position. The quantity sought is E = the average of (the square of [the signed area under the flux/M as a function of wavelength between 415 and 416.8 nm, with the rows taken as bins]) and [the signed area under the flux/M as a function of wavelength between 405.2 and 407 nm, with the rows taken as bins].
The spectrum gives 2.48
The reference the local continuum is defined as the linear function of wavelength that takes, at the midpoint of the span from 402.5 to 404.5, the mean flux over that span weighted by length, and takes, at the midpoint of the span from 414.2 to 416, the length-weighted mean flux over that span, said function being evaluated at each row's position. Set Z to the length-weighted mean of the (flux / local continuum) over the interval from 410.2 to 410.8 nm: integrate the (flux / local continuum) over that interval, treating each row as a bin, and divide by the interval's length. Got 0.97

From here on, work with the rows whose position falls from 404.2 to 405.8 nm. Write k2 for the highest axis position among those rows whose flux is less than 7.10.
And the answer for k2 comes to 405.6 nm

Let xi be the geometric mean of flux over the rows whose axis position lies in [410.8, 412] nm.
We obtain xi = 7.3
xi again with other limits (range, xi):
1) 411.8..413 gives 7.6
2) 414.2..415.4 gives 6.6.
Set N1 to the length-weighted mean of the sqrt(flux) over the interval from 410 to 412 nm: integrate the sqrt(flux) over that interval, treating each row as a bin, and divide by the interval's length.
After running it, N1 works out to 2.67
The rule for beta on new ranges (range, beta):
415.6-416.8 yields 0.07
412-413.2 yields 0.11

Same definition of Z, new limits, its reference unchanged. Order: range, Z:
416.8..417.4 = 1.05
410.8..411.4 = 1.07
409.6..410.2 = 0.96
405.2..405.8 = 0.98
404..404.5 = 1.02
